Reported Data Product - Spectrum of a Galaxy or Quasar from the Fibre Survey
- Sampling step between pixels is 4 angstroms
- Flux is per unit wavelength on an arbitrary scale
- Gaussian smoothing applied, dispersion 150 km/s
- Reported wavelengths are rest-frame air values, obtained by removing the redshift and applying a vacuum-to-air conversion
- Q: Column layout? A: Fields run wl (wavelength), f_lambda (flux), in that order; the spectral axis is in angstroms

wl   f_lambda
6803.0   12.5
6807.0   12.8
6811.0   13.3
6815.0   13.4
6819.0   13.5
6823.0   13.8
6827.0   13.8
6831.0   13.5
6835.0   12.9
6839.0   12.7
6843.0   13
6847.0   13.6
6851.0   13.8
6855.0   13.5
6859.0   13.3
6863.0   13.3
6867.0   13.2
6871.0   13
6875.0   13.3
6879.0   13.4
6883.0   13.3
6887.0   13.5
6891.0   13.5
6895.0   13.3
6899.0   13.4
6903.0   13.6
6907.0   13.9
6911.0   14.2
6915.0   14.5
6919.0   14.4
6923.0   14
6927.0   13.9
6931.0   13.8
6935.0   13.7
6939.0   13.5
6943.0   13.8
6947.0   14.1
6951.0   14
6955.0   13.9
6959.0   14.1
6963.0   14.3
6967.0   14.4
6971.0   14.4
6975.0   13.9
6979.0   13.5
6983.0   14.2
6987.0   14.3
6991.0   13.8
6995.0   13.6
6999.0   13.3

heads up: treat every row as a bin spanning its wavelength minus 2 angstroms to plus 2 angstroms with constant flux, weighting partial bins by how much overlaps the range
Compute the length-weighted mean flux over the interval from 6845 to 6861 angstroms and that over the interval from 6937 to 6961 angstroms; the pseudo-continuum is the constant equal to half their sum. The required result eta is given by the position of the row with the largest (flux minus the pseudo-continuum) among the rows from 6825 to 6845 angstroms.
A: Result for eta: 6827.0 angstroms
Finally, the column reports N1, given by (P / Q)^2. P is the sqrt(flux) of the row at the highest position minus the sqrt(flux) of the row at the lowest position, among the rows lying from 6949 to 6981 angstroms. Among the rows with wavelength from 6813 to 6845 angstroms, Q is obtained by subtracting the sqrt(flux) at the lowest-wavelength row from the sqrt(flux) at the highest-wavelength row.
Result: 1.5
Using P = -0.07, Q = -0.06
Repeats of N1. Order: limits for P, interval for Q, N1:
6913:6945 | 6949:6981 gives 1.9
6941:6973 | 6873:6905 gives 3.8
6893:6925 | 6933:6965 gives 1.4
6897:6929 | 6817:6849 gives 24.8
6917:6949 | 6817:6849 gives 8.6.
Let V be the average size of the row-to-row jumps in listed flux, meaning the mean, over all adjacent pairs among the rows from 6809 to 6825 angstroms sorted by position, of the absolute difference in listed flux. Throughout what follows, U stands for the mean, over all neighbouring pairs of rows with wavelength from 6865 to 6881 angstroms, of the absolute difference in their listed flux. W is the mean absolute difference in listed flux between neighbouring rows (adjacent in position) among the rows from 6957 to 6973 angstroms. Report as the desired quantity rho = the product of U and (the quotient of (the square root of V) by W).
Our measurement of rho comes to 0.82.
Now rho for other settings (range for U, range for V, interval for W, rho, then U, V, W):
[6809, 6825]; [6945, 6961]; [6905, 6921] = 0.26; 0.167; 0.13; 0.23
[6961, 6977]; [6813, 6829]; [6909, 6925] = 0.27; 0.200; 0.13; 0.27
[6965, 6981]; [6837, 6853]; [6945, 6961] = 1.36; 0.300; 0.37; 0.13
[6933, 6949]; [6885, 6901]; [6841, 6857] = 0.23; 0.267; 0.10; 0.37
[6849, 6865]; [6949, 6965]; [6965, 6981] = 0.23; 0.167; 0.17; 0.30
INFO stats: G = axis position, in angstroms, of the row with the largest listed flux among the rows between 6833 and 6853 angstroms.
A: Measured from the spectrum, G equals 6851.0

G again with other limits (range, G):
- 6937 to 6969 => 6967.0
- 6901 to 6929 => 6915.0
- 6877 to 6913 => 6911.0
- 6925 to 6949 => 6947.0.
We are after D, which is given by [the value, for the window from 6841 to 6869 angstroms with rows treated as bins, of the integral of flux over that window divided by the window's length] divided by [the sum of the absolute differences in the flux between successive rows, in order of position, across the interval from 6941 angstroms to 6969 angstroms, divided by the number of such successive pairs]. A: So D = 80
